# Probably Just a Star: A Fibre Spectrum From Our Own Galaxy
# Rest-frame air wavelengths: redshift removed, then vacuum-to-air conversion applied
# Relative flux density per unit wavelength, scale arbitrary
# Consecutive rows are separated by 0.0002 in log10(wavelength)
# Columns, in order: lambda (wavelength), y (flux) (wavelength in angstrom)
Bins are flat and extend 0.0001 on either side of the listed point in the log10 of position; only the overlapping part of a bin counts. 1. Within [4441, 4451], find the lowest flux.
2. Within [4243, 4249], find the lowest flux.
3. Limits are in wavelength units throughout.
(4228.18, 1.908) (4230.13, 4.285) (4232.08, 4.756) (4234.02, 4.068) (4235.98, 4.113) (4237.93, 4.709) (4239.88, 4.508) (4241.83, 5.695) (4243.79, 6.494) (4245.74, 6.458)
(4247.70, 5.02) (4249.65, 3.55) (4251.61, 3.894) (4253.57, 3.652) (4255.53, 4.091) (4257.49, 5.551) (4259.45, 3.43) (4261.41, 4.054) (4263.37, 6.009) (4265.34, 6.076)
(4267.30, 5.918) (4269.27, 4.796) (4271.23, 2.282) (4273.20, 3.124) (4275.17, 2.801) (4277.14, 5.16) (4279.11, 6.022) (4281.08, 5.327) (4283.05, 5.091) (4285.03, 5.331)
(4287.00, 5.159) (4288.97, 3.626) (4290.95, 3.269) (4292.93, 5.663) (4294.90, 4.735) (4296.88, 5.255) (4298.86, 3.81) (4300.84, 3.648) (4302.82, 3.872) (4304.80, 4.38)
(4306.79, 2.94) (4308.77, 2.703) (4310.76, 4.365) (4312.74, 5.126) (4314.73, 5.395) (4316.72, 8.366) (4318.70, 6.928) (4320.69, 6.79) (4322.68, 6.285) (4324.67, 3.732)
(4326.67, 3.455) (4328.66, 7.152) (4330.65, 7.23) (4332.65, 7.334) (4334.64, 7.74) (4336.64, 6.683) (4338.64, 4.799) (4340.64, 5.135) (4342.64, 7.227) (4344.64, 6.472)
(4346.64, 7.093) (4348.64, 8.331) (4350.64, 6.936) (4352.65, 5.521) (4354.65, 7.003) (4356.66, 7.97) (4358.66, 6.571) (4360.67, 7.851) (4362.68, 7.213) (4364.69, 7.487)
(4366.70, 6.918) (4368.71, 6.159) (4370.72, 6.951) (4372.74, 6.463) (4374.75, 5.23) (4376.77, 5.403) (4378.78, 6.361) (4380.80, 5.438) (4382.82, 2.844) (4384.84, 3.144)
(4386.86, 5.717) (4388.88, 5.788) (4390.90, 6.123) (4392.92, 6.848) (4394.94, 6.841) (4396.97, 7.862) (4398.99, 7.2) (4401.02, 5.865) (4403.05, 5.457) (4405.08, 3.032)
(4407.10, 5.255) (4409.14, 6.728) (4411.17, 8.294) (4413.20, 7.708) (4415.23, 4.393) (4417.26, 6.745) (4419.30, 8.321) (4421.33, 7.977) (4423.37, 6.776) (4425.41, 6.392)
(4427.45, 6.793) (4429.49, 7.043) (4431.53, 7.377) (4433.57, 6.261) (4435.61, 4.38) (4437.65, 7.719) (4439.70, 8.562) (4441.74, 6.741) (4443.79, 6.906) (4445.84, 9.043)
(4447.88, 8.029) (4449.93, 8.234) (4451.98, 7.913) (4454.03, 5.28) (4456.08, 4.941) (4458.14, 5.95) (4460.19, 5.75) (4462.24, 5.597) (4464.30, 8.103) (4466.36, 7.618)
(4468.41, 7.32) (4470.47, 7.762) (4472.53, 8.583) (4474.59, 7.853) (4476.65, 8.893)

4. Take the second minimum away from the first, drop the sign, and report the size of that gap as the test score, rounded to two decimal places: 1.72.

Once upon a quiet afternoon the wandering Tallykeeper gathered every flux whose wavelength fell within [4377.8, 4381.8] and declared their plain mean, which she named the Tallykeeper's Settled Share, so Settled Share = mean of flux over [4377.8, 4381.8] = 5.9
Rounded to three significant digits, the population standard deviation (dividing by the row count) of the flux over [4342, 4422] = 1.36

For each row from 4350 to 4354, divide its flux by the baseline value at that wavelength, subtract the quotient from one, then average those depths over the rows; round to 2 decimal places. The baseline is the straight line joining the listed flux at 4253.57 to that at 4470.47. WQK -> -0.13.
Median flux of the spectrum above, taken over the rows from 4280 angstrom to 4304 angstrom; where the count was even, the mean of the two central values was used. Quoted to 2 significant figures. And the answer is 4.9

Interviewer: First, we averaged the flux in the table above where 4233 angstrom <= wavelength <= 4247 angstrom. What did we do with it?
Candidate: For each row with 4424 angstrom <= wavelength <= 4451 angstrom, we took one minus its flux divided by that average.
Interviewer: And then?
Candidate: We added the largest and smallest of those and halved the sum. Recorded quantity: -0.30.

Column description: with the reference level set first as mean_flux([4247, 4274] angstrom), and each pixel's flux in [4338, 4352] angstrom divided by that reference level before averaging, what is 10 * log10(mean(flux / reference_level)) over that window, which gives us 1.8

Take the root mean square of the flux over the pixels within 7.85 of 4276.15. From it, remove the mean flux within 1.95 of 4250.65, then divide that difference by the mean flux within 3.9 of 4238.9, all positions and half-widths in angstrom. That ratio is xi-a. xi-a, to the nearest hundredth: 0.17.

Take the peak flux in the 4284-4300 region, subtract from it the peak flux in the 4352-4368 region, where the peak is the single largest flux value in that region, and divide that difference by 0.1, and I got -23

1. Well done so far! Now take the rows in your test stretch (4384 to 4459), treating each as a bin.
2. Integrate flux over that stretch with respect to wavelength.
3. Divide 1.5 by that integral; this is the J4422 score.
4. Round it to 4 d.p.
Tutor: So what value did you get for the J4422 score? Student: 0.0030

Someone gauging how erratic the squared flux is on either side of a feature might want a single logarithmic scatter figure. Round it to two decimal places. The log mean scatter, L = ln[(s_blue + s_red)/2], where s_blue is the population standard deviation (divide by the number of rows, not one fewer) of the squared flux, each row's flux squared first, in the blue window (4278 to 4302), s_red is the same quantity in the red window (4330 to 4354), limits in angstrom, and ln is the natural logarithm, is 2.36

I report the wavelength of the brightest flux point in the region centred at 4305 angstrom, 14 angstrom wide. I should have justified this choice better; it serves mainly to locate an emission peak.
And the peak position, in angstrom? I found 4304.80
